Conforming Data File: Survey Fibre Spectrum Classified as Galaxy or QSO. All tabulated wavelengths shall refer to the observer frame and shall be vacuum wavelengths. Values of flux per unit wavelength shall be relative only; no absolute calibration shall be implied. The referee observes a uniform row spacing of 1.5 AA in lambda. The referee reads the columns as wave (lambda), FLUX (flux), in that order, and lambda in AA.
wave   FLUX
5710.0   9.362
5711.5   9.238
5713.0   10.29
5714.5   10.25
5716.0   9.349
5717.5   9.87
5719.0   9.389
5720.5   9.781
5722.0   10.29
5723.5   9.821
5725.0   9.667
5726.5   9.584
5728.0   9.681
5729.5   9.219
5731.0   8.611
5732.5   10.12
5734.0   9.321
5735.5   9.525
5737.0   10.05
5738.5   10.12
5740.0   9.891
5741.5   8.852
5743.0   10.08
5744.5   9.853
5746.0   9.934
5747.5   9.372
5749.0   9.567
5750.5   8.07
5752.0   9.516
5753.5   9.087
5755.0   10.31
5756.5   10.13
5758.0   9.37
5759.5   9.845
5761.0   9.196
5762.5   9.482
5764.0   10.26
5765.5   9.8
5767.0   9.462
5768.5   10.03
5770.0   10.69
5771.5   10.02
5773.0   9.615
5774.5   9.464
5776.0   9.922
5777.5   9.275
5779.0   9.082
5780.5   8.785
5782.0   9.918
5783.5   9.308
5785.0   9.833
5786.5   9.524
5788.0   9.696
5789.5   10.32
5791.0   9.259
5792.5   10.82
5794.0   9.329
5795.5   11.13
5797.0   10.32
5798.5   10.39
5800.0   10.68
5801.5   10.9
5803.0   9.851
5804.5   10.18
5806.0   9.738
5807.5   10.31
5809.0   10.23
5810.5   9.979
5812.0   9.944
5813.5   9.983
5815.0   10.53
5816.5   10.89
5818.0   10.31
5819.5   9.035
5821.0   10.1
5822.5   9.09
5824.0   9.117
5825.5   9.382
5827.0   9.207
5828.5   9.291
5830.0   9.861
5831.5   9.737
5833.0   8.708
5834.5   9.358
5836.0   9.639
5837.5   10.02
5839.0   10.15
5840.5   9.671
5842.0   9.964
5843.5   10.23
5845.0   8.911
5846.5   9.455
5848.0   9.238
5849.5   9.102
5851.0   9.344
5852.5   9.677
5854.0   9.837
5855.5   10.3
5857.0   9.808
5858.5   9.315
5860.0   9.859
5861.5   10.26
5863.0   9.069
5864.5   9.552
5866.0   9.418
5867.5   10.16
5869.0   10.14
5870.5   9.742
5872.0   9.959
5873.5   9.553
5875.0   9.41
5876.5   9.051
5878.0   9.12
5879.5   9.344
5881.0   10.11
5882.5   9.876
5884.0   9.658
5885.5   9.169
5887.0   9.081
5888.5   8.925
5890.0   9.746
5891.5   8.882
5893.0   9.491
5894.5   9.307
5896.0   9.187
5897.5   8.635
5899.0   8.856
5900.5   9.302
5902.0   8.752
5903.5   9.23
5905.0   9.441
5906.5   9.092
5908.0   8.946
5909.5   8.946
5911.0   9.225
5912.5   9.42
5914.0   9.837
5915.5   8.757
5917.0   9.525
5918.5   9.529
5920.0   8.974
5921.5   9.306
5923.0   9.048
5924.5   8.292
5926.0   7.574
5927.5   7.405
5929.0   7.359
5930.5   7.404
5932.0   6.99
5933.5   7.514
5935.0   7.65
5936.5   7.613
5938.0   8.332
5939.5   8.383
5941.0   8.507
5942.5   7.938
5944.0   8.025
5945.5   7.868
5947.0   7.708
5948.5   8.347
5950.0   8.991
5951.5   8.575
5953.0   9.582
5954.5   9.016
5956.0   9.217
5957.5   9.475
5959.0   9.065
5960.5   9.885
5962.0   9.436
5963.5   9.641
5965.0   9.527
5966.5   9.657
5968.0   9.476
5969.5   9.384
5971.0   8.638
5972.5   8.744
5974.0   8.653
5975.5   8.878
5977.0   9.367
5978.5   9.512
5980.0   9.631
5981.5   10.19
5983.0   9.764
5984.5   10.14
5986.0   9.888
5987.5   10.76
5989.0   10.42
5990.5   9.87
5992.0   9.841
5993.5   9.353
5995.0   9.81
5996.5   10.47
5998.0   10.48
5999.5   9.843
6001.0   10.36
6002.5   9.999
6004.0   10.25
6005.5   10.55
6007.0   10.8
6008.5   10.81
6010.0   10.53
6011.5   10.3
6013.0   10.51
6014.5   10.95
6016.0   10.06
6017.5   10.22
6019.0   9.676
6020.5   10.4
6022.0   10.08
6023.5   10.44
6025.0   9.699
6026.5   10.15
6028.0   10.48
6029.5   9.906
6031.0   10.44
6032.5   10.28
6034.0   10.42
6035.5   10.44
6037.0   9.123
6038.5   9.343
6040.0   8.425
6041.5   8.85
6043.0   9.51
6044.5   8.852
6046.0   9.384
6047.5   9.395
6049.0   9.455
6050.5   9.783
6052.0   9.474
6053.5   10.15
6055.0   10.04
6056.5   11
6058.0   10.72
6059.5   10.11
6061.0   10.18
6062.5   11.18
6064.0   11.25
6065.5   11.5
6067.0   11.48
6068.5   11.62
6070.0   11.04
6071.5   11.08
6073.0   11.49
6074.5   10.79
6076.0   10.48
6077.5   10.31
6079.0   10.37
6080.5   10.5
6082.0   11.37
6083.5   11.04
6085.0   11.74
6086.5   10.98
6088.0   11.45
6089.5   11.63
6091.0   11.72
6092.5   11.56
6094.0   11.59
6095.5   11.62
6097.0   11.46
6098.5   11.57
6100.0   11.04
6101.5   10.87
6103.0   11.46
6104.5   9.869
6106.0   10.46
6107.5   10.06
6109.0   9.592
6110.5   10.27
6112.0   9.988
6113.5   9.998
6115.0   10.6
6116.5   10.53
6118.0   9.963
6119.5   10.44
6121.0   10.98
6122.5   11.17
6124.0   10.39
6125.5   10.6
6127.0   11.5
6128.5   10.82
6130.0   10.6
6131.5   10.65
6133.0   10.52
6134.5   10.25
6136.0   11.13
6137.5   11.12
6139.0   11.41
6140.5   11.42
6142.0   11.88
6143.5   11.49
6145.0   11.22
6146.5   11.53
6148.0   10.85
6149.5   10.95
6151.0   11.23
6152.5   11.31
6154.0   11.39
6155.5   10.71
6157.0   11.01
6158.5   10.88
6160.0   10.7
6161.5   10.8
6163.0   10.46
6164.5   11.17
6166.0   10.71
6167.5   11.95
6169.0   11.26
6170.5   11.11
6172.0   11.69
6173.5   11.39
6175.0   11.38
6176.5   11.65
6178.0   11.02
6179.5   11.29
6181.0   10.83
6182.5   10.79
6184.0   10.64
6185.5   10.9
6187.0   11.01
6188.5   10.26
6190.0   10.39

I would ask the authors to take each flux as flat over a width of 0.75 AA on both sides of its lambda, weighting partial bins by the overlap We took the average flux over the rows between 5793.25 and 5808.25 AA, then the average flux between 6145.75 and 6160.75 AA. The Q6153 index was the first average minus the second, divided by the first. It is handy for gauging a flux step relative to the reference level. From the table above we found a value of -0.08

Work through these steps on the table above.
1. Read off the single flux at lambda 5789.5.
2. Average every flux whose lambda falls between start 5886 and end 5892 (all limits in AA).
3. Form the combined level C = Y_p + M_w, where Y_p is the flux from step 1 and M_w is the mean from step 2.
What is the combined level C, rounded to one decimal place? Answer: 19.5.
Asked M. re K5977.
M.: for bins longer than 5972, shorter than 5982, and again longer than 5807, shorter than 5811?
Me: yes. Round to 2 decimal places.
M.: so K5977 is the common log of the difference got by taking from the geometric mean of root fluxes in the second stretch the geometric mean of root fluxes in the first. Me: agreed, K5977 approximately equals -0.84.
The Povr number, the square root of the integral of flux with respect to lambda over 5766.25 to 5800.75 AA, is 18.4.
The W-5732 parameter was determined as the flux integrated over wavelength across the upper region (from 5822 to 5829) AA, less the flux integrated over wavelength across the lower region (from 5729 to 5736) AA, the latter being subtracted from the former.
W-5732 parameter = -1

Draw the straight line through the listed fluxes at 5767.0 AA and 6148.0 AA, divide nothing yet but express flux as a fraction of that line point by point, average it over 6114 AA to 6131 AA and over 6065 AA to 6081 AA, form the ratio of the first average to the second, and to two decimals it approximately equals 0.96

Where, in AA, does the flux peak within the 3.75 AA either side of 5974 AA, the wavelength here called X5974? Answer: 5977.0 AA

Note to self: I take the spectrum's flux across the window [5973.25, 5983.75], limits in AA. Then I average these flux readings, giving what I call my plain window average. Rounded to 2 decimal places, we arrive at 9.43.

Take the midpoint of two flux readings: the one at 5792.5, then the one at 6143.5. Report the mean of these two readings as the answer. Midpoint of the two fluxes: 11.2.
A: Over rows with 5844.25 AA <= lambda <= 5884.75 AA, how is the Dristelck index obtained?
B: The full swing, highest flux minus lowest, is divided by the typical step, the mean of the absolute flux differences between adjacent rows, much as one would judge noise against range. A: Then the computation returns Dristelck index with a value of 3.8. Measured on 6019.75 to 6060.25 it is 5.7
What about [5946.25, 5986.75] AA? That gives 6.7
